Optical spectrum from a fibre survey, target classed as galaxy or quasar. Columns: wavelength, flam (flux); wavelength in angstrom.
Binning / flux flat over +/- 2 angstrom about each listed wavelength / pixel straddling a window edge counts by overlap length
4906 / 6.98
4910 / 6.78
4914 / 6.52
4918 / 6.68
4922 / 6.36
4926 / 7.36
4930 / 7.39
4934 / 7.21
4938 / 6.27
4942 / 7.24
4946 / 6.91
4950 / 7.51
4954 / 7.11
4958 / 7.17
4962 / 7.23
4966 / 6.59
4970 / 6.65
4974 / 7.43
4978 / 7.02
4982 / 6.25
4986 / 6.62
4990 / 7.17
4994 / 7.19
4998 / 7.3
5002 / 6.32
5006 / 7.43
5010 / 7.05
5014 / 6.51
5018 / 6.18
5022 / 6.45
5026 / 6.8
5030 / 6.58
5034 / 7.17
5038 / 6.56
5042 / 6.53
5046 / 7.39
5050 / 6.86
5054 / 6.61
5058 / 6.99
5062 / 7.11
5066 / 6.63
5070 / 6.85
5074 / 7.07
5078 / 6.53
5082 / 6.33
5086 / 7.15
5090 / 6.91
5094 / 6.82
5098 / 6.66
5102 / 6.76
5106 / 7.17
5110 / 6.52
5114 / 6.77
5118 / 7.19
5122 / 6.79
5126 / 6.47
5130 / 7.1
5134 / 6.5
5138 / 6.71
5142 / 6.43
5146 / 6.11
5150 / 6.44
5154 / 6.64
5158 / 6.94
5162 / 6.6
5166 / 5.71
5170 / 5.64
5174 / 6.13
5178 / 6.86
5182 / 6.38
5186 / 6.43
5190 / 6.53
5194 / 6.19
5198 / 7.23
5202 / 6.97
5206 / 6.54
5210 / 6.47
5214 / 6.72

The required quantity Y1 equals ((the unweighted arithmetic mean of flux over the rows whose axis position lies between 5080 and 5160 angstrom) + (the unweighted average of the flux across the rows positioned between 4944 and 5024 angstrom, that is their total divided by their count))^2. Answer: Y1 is 186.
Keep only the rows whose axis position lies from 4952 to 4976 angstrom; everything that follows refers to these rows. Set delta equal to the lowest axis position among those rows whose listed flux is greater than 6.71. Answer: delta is 4954 angstrom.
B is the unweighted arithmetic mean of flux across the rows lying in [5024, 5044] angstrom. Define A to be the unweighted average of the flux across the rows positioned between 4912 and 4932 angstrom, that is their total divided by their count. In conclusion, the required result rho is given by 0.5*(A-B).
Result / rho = 0.07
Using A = 6.86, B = 6.73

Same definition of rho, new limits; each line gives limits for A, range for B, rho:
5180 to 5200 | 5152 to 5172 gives 0.12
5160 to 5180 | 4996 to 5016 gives -0.37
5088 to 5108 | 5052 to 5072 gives 0.01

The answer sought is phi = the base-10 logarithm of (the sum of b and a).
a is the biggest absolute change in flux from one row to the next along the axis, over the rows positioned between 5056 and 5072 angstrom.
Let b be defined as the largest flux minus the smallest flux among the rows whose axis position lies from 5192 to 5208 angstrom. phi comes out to 0.18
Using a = 0.48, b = 1.04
